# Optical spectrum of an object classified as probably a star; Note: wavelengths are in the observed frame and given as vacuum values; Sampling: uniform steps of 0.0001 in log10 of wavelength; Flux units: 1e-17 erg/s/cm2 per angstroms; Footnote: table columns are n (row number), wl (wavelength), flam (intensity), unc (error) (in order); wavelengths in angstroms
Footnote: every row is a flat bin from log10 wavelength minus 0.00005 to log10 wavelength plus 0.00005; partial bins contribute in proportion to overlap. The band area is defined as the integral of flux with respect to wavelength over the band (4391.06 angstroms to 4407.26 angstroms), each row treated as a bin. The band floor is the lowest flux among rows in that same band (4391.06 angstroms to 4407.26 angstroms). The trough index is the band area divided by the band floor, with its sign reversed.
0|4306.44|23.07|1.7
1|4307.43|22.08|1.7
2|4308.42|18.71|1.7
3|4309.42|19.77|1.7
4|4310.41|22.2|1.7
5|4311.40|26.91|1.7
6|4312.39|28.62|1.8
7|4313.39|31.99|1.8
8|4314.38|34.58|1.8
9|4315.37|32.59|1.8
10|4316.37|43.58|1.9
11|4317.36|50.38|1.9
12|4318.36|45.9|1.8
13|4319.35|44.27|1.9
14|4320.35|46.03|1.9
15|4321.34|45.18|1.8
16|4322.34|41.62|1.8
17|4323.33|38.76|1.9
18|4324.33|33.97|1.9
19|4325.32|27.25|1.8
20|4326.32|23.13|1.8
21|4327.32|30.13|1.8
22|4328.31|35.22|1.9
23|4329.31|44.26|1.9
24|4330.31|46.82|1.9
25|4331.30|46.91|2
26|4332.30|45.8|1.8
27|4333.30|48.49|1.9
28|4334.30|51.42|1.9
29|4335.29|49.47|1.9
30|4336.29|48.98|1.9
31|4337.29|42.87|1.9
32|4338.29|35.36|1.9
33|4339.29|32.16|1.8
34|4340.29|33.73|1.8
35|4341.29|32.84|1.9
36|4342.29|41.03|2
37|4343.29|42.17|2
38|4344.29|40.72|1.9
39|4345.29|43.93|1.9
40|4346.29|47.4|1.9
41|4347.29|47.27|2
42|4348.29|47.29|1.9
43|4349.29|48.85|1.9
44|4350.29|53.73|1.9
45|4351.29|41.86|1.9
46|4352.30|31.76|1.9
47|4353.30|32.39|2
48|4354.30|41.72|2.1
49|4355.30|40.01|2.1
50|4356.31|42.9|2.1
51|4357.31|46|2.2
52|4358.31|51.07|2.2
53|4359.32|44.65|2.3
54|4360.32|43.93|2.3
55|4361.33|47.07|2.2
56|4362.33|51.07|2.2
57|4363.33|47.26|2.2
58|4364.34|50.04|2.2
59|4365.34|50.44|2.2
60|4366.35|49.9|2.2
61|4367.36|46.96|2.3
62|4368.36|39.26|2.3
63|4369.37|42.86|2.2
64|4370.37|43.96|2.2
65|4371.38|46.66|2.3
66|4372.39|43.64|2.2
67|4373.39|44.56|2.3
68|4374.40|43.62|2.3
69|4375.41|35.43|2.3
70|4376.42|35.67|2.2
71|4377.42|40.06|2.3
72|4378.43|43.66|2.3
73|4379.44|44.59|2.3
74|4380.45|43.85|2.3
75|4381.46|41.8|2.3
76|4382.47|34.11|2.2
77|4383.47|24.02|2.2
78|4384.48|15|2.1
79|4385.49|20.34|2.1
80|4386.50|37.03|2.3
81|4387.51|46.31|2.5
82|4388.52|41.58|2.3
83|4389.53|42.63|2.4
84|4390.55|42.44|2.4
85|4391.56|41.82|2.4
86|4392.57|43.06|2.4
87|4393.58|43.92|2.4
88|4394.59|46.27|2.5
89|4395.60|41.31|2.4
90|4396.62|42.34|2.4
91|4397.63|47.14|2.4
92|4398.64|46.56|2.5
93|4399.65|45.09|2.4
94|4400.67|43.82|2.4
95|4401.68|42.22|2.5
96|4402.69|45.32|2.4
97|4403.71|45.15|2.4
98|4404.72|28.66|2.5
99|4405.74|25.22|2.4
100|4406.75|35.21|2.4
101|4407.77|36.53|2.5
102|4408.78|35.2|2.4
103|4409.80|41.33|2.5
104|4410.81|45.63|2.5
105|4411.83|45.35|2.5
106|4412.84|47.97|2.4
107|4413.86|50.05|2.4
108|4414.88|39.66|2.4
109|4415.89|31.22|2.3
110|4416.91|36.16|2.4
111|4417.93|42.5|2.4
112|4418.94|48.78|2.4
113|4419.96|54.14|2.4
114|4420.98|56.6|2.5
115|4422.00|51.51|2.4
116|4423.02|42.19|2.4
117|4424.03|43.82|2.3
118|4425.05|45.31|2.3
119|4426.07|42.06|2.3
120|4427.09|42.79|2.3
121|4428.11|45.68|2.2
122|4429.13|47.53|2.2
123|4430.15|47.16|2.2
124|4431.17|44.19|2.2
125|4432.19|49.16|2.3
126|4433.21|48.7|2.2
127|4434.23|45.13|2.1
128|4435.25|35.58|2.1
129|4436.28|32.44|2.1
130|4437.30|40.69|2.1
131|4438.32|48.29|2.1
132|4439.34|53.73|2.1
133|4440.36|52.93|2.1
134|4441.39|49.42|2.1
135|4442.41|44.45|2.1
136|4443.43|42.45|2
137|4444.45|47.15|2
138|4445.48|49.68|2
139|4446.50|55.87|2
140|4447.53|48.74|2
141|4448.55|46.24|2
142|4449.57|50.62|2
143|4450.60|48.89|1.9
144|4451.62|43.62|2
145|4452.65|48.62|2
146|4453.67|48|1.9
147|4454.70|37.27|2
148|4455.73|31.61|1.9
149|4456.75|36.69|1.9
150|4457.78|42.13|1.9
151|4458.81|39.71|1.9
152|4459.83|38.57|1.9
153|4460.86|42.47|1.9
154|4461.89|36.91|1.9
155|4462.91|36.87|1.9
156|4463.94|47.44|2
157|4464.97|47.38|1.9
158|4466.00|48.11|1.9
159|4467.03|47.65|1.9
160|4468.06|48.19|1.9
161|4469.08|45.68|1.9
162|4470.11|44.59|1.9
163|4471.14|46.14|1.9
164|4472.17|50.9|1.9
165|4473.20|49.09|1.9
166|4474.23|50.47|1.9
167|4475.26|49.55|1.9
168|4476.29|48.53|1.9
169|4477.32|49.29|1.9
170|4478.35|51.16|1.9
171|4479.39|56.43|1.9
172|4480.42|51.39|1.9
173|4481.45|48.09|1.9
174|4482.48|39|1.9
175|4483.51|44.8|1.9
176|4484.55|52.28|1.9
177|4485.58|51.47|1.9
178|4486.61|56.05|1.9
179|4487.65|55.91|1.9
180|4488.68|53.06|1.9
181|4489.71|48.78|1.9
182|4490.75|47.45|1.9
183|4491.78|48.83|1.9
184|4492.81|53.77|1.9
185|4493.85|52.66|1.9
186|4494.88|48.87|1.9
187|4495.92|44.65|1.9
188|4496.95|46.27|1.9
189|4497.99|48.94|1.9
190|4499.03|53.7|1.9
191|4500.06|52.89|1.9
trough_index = -27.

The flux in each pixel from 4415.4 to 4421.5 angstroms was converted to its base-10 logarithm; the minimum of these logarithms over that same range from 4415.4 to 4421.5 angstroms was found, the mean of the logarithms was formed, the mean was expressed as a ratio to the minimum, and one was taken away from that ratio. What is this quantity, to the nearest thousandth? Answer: 0.099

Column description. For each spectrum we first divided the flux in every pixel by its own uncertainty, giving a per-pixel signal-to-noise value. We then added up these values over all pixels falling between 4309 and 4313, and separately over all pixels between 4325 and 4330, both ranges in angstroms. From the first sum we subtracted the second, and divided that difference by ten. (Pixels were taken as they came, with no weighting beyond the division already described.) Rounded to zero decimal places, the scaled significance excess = -3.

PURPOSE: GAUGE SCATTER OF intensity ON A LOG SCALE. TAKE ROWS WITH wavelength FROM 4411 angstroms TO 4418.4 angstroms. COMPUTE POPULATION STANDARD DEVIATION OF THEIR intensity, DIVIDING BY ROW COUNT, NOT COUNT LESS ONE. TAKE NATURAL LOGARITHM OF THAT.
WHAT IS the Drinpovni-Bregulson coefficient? 1.8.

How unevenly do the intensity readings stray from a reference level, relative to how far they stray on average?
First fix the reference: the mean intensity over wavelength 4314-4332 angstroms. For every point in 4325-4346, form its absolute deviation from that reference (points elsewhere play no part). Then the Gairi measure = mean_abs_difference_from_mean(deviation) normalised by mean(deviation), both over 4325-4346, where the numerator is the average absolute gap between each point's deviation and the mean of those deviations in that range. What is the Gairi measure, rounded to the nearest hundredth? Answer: 0.43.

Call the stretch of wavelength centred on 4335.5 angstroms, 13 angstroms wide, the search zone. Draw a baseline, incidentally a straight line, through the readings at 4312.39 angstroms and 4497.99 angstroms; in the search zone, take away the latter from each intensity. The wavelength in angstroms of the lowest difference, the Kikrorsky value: 4339.29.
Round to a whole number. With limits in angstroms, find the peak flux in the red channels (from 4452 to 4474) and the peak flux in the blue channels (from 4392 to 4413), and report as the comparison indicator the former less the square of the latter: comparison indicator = -2250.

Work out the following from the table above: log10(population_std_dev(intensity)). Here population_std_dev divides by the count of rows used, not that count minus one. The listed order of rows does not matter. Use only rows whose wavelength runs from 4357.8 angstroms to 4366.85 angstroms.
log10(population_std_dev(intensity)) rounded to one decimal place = 0.4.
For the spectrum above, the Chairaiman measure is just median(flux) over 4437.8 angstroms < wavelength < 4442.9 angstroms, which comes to 49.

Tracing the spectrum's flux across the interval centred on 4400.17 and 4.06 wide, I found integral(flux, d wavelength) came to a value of 180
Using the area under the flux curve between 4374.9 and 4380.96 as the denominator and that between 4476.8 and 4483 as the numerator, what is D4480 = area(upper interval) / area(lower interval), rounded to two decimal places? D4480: 1.24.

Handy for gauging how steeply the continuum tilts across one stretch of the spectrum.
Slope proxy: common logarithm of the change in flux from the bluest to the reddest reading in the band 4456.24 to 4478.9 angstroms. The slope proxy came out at 1.16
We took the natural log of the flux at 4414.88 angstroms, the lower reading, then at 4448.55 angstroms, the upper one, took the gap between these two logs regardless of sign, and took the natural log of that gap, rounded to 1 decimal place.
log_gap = -1.9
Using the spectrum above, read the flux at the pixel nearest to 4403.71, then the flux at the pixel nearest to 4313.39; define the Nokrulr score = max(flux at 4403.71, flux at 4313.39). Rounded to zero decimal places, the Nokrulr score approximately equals 45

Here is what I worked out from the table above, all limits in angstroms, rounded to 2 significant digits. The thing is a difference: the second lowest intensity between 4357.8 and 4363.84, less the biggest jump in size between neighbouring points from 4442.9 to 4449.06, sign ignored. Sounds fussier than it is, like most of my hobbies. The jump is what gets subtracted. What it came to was 38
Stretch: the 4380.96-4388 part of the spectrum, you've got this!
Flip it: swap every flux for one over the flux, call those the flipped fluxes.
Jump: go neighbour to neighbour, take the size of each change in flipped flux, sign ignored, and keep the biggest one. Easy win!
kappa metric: 0.0250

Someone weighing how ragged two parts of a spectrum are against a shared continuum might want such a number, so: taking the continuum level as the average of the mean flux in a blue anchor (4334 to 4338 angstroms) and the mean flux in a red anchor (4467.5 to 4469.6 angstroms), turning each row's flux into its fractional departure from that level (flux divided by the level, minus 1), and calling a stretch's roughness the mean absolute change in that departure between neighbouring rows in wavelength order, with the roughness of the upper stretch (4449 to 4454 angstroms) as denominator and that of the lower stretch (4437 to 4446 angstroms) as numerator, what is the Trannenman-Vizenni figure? 1.25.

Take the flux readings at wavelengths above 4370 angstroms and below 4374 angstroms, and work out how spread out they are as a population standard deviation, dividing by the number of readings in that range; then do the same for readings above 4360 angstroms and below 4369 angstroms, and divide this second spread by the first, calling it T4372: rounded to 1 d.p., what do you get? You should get 3.0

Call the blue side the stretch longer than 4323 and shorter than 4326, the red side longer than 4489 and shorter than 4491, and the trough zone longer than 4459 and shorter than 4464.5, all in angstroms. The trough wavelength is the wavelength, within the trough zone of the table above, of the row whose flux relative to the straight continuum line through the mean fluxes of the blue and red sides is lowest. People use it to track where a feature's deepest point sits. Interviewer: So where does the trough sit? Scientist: 4462.91 angstroms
